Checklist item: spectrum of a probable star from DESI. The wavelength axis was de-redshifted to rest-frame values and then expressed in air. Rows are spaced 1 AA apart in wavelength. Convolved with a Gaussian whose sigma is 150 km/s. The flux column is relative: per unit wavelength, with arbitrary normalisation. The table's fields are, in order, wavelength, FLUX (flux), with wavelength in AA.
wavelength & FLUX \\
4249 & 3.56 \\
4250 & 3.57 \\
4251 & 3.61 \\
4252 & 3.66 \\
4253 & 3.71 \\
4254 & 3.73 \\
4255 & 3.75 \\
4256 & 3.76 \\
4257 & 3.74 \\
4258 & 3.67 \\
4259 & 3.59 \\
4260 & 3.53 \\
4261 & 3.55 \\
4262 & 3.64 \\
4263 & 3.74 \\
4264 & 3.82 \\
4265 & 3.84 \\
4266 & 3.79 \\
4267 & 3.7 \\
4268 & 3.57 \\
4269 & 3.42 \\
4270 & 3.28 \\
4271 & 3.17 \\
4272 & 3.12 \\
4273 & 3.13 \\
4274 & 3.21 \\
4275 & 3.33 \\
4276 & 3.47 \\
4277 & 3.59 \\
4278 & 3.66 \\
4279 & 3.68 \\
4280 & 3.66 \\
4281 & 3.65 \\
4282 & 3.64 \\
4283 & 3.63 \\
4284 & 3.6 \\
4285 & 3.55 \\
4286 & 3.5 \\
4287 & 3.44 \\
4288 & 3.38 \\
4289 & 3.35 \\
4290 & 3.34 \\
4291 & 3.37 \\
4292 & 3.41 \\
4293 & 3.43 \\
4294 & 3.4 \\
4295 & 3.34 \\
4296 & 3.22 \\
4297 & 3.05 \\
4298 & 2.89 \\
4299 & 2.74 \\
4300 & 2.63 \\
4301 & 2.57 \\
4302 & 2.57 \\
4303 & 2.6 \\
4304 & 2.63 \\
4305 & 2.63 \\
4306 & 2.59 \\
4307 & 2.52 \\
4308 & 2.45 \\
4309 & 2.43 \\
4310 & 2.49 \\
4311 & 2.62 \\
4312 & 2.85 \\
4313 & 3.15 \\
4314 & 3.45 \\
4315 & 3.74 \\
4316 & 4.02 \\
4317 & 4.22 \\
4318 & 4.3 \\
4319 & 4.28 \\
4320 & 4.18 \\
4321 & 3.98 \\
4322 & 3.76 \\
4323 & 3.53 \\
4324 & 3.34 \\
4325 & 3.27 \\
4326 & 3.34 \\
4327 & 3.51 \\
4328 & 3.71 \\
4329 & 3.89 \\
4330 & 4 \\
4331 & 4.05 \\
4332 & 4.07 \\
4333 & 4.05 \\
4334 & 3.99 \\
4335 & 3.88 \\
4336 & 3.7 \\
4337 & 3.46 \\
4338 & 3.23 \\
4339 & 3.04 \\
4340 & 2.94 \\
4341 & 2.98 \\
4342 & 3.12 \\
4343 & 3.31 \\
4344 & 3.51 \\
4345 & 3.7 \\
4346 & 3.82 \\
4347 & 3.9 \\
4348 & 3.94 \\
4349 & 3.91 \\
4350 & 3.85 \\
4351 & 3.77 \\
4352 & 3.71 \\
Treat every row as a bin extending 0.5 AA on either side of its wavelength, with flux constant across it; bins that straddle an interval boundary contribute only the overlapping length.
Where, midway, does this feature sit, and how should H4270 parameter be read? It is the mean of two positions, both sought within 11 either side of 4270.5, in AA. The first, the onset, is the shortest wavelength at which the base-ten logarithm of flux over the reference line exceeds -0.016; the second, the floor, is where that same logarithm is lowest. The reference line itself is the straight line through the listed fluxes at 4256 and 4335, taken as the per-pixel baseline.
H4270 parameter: 4267.0 AA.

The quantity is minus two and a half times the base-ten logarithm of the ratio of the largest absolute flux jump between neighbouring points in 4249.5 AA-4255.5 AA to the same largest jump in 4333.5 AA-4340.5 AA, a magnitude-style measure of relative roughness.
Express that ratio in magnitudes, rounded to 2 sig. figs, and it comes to 1.7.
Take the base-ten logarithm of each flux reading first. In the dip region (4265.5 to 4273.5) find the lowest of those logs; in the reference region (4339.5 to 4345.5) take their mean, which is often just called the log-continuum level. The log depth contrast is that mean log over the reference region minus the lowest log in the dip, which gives 0.02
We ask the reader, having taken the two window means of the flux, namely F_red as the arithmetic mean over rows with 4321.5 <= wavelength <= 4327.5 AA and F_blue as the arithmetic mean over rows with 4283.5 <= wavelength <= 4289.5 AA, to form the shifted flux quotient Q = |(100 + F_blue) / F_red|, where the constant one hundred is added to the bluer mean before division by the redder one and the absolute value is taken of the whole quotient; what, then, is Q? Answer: 30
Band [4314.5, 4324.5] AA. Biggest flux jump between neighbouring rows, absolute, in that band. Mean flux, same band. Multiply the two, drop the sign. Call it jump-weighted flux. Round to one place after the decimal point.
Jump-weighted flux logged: 1.1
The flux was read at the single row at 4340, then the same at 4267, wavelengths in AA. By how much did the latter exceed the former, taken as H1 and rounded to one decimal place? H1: 0.8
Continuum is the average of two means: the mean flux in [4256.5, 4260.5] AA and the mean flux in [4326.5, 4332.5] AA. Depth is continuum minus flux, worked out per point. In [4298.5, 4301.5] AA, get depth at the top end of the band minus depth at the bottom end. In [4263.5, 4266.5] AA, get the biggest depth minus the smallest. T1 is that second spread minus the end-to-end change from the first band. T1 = -0.12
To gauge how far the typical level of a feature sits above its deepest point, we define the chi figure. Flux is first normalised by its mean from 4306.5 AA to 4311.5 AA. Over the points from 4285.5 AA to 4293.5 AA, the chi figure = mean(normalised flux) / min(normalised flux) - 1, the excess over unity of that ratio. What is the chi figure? 0.019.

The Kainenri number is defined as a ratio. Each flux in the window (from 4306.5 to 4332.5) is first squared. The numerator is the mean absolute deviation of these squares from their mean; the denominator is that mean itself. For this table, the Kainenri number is 0.28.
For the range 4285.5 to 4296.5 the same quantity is 0.03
